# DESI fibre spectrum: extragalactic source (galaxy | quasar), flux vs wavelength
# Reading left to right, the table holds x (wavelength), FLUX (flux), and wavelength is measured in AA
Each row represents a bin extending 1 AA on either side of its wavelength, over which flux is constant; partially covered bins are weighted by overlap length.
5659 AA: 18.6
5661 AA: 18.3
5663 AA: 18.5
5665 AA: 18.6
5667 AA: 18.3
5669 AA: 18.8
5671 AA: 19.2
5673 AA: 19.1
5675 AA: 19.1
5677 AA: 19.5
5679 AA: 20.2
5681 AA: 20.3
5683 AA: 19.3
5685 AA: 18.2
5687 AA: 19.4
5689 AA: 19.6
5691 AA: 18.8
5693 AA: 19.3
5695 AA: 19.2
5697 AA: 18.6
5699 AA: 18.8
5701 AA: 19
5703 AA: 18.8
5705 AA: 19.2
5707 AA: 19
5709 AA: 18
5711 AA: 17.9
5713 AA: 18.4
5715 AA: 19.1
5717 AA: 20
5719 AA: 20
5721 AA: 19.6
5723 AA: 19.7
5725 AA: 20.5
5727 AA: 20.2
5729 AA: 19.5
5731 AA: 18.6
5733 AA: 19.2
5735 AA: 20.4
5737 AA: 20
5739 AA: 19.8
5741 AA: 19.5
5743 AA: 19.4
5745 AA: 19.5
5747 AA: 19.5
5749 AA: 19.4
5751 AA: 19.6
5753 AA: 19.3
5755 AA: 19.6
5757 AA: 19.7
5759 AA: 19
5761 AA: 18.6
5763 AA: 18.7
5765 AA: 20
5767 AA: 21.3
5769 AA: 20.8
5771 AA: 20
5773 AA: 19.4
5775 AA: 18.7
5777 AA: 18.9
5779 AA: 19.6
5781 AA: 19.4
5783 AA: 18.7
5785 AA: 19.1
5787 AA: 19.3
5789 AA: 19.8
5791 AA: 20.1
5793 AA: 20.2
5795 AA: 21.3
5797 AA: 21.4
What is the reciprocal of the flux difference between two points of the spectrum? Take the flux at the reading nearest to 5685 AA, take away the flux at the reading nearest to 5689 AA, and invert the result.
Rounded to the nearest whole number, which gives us -1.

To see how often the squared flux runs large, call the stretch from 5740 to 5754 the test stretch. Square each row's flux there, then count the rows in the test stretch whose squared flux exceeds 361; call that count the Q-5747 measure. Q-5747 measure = 7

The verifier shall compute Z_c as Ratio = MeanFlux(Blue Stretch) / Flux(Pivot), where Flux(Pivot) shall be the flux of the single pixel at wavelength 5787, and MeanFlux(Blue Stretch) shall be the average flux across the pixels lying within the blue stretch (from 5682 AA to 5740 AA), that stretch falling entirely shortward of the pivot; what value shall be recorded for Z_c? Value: 1.00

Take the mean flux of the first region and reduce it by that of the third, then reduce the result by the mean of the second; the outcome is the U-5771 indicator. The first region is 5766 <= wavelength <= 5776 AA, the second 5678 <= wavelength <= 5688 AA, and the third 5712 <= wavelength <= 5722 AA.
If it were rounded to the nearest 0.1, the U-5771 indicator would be -18.9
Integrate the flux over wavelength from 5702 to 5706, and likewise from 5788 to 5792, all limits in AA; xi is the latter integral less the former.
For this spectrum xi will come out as 3.8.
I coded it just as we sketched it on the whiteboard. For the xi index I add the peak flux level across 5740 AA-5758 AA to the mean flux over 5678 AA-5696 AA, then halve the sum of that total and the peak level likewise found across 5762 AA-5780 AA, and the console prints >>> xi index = 30.18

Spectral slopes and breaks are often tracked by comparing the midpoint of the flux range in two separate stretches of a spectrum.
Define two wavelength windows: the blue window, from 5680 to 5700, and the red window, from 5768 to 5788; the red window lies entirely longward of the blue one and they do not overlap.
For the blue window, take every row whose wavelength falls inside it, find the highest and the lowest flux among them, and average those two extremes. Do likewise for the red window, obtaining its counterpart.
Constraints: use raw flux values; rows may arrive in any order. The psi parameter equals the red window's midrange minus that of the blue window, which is 0.5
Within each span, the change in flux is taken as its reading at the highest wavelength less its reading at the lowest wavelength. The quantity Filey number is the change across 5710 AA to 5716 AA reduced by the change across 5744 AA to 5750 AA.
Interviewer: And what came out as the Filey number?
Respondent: 1.30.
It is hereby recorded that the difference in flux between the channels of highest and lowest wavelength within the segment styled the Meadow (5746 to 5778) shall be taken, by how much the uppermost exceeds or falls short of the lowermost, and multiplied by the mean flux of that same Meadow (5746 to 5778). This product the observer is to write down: -12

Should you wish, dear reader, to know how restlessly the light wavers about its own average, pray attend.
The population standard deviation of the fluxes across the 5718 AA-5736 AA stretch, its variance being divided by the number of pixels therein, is 0.57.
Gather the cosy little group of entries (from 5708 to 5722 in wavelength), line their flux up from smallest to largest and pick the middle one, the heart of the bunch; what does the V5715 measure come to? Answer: 19.1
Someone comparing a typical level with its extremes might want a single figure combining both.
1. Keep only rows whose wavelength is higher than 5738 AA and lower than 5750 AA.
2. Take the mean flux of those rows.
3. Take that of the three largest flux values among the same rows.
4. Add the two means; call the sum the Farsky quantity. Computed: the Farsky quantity 39.1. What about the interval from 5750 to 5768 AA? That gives 39.9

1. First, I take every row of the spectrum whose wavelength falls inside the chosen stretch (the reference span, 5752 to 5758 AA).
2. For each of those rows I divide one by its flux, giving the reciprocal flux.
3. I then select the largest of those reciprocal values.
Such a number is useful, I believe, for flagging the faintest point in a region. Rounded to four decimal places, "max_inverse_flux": 0.0518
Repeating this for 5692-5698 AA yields 0.0538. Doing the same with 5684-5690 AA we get 0.0549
